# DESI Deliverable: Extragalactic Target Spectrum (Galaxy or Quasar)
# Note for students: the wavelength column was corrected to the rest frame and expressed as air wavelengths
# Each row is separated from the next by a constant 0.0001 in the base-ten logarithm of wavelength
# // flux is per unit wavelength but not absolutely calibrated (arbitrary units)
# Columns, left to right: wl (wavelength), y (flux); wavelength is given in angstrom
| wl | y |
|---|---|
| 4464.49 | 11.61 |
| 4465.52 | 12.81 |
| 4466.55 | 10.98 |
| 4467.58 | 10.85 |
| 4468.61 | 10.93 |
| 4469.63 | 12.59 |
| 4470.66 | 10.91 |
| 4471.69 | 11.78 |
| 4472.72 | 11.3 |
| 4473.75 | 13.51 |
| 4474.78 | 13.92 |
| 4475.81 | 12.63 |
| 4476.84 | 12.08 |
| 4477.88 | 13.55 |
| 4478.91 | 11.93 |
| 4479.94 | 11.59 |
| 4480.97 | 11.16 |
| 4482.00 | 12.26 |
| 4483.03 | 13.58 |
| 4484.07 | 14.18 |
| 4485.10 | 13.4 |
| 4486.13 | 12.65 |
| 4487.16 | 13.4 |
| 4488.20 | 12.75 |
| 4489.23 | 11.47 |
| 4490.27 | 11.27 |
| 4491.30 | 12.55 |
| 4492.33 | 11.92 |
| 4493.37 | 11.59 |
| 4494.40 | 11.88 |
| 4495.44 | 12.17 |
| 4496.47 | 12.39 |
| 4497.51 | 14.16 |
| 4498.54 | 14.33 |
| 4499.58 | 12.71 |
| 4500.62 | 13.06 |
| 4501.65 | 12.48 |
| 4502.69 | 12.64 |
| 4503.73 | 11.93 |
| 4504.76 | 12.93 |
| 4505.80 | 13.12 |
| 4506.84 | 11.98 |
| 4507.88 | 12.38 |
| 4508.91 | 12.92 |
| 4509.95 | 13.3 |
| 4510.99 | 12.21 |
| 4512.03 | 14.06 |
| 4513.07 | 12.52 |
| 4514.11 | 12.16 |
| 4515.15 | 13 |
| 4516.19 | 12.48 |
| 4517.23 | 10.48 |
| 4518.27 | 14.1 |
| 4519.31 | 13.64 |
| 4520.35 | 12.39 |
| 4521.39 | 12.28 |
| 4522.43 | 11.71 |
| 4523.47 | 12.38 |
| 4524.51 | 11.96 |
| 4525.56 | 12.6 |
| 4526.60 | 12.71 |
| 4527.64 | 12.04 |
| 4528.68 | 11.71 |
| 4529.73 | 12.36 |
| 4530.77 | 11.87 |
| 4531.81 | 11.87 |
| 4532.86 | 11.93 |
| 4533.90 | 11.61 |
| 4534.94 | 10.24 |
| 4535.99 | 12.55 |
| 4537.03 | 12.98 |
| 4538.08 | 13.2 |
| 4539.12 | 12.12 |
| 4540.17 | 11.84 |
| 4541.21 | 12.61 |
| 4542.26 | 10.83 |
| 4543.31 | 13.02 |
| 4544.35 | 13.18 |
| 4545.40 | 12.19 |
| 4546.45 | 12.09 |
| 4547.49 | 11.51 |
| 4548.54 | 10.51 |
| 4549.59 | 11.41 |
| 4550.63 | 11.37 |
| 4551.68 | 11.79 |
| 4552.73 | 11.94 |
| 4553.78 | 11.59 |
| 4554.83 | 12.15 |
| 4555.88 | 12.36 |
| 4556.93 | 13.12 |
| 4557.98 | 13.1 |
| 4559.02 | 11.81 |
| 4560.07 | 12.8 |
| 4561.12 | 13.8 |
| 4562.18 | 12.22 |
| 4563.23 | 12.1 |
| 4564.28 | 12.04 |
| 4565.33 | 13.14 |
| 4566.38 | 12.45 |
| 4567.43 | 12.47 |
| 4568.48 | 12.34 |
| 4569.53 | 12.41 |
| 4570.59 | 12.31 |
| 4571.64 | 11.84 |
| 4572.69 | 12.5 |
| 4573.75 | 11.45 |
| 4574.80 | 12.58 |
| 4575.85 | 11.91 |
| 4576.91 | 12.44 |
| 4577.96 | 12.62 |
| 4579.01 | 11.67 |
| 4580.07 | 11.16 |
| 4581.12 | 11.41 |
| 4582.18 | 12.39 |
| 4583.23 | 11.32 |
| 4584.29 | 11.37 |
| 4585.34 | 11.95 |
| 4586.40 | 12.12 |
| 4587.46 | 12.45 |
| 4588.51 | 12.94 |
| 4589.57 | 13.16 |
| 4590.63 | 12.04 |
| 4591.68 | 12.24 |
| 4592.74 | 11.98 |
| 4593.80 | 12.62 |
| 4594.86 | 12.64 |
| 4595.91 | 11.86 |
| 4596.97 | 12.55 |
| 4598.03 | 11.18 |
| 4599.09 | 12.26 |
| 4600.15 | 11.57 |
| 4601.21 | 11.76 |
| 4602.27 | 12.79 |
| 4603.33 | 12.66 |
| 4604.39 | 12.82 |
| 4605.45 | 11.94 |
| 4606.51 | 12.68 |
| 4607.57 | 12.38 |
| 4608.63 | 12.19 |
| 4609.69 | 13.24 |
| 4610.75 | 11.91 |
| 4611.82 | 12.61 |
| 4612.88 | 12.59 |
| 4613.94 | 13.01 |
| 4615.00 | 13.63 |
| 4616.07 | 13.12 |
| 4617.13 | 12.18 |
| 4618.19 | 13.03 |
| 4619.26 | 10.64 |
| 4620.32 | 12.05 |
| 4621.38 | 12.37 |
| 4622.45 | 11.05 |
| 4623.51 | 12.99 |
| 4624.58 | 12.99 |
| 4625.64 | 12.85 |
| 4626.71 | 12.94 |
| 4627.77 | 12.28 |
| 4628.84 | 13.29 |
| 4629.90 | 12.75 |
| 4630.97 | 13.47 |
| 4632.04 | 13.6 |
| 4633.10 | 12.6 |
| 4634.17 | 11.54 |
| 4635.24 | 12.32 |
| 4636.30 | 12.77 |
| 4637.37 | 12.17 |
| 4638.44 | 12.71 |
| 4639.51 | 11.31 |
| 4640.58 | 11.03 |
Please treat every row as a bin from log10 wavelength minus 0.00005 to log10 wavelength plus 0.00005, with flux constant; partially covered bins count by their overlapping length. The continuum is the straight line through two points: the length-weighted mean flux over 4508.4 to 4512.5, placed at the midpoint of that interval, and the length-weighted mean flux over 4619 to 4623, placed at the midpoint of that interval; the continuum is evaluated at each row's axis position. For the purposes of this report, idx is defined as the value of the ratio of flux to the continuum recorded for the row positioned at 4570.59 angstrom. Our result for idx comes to 1.00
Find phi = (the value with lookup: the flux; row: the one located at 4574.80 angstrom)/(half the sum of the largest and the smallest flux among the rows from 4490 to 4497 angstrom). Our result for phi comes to 1.06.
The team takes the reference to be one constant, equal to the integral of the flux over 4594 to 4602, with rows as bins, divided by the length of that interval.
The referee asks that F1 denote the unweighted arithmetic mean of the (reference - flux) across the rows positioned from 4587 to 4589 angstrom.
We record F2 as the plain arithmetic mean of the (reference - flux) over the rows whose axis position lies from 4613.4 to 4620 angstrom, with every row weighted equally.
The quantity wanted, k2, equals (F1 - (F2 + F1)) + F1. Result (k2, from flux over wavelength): -0.09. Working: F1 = -0.67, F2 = -0.6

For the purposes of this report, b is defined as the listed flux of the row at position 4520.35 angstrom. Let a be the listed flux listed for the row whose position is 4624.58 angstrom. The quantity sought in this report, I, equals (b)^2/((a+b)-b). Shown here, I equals 11.8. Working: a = 12.99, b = 12.39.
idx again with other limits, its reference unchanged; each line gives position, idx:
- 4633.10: 1.10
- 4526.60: 0.99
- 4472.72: 0.83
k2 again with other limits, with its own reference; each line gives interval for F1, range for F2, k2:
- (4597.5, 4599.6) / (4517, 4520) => 1.02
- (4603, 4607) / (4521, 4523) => -0.53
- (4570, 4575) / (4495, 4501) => 1.00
